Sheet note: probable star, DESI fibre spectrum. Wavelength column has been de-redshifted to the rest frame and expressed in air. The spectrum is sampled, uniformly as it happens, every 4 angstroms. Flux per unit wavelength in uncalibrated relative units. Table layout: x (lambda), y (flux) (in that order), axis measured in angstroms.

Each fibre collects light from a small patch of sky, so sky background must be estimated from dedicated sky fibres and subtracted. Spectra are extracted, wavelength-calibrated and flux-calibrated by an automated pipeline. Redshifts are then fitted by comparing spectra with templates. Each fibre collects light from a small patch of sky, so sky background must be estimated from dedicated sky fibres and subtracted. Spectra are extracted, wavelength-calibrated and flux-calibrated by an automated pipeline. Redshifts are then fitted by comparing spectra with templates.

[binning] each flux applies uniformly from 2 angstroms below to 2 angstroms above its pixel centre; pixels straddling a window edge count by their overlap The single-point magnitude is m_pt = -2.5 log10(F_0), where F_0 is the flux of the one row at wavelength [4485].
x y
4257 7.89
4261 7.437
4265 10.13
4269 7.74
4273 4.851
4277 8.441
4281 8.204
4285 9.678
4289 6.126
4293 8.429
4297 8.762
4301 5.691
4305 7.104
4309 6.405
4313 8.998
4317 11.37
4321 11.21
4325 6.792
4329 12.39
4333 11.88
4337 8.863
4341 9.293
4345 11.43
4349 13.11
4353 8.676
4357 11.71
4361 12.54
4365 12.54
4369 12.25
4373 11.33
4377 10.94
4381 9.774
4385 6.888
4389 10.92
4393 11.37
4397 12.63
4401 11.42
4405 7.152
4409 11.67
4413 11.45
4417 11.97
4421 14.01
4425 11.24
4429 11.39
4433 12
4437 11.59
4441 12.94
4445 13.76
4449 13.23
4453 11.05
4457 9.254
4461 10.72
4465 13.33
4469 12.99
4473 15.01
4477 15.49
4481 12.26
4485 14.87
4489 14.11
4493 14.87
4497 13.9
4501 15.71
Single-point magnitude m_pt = -2.93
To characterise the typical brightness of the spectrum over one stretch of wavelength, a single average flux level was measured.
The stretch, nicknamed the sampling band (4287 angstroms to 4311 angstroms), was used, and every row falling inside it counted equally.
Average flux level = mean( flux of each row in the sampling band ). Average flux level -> 7.1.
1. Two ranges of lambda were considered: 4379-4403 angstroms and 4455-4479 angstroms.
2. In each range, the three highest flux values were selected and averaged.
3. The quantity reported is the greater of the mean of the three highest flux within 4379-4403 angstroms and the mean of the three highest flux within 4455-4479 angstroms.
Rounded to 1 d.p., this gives 14.6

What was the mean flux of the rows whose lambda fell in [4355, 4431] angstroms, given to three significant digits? 11.2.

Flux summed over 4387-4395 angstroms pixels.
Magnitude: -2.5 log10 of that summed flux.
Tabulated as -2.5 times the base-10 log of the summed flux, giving -3.37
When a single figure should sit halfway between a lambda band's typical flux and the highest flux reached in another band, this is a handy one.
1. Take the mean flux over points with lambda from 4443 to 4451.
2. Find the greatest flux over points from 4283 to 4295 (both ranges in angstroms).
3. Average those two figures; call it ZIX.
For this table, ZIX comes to 11.6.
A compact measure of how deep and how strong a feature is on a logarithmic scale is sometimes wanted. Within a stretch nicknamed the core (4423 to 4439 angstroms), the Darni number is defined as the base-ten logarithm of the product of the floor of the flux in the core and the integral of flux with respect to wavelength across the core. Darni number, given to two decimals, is 3.32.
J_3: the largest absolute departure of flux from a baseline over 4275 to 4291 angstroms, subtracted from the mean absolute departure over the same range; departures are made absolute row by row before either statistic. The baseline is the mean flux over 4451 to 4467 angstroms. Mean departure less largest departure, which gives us -2.0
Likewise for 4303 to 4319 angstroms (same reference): -1.9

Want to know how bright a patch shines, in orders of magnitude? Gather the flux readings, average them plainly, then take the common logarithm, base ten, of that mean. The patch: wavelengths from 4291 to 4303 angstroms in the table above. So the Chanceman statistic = 0.88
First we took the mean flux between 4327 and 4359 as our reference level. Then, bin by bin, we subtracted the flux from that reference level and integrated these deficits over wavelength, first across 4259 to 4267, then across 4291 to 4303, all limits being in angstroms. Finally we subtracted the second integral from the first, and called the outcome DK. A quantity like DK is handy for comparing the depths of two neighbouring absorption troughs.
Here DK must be -22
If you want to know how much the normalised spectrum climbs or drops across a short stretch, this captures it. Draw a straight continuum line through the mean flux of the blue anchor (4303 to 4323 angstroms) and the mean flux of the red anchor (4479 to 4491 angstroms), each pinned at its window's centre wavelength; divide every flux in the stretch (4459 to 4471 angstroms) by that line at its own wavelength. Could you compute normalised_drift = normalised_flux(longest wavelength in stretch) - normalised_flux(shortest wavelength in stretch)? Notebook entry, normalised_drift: 0.16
